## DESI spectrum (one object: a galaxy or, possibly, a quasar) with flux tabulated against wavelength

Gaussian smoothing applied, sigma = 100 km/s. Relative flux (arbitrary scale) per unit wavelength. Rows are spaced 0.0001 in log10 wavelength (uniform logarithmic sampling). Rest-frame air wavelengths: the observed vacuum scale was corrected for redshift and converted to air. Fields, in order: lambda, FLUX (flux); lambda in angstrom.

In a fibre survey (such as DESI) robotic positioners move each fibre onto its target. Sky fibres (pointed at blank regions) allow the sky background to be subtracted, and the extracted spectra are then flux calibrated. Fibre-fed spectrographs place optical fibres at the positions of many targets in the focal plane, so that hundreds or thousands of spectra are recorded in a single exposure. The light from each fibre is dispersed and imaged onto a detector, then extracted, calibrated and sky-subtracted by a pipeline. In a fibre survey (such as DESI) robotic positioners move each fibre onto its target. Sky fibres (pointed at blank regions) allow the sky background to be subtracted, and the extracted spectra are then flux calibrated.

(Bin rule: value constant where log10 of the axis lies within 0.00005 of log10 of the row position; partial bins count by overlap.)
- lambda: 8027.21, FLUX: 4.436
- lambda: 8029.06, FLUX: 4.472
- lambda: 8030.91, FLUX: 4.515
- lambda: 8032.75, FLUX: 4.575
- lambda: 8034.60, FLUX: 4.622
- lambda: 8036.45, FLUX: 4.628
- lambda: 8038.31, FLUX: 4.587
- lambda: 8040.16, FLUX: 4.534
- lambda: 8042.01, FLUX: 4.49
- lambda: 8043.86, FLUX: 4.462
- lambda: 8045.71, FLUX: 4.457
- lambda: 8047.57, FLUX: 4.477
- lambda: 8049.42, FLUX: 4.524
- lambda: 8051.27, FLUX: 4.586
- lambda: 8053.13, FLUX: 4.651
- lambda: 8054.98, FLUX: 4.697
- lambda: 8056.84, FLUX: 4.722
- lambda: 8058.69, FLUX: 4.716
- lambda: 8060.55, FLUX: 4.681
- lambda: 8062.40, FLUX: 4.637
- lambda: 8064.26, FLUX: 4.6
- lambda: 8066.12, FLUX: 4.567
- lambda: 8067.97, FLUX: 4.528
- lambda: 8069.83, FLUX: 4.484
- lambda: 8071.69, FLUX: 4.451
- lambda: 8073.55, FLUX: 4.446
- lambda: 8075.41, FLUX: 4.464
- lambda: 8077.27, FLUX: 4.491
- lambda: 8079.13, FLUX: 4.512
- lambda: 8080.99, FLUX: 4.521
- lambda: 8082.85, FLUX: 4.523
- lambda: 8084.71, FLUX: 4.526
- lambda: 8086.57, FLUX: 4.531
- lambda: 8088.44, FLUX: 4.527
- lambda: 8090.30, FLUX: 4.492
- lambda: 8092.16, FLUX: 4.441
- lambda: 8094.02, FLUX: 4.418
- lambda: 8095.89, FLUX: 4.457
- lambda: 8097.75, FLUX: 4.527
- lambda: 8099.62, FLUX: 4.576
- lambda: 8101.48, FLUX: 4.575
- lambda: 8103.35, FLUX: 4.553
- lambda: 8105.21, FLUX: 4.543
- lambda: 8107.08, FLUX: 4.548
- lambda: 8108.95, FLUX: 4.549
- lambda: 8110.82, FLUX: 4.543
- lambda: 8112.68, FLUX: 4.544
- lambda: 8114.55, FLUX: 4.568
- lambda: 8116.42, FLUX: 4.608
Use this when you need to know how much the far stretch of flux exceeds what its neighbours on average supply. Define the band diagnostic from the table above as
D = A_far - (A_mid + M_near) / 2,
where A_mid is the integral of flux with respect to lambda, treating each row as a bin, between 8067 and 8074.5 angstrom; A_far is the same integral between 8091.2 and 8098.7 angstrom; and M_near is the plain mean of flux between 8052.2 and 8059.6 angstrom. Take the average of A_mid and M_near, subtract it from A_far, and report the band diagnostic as 14.3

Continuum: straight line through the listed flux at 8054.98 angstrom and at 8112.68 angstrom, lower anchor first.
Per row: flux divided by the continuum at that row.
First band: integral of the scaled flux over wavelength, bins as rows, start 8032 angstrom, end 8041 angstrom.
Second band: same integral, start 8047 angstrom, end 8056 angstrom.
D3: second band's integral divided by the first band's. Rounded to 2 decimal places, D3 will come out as 1.01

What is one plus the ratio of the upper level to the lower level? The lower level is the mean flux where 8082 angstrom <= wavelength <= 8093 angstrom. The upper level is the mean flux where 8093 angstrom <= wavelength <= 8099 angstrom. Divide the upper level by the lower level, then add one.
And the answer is 1.99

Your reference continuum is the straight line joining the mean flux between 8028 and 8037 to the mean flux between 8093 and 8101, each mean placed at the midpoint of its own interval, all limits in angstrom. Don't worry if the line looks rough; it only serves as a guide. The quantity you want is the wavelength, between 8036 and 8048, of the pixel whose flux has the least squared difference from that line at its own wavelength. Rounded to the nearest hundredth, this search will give 8040.16 angstrom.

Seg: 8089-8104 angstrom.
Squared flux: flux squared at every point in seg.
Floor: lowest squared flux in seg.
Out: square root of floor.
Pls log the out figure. 4.418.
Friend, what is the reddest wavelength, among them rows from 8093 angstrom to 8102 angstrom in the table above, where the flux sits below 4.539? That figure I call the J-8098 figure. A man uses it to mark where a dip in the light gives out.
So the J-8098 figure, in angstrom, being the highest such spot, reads 8097.75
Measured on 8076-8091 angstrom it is 8090.30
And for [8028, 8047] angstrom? 8045.71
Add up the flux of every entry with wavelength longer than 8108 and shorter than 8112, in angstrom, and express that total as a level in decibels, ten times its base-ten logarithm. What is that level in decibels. 9.6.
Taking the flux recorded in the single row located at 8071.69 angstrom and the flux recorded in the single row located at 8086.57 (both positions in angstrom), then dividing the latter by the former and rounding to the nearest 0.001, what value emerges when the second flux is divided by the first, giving 1.018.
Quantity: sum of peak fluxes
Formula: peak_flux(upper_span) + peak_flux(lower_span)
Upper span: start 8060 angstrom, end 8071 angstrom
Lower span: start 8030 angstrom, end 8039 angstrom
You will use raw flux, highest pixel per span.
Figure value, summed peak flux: 9.31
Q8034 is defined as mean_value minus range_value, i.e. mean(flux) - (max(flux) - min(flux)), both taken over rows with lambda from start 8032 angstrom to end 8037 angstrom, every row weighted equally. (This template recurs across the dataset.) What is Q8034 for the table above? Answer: 4.56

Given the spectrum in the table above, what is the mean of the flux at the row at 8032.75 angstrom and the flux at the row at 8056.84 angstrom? 4.65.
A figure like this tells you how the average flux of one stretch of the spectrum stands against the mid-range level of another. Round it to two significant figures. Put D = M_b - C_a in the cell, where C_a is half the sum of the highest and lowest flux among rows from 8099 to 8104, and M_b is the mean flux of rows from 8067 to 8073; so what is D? -0.077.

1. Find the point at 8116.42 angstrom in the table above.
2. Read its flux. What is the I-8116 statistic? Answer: 4.608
